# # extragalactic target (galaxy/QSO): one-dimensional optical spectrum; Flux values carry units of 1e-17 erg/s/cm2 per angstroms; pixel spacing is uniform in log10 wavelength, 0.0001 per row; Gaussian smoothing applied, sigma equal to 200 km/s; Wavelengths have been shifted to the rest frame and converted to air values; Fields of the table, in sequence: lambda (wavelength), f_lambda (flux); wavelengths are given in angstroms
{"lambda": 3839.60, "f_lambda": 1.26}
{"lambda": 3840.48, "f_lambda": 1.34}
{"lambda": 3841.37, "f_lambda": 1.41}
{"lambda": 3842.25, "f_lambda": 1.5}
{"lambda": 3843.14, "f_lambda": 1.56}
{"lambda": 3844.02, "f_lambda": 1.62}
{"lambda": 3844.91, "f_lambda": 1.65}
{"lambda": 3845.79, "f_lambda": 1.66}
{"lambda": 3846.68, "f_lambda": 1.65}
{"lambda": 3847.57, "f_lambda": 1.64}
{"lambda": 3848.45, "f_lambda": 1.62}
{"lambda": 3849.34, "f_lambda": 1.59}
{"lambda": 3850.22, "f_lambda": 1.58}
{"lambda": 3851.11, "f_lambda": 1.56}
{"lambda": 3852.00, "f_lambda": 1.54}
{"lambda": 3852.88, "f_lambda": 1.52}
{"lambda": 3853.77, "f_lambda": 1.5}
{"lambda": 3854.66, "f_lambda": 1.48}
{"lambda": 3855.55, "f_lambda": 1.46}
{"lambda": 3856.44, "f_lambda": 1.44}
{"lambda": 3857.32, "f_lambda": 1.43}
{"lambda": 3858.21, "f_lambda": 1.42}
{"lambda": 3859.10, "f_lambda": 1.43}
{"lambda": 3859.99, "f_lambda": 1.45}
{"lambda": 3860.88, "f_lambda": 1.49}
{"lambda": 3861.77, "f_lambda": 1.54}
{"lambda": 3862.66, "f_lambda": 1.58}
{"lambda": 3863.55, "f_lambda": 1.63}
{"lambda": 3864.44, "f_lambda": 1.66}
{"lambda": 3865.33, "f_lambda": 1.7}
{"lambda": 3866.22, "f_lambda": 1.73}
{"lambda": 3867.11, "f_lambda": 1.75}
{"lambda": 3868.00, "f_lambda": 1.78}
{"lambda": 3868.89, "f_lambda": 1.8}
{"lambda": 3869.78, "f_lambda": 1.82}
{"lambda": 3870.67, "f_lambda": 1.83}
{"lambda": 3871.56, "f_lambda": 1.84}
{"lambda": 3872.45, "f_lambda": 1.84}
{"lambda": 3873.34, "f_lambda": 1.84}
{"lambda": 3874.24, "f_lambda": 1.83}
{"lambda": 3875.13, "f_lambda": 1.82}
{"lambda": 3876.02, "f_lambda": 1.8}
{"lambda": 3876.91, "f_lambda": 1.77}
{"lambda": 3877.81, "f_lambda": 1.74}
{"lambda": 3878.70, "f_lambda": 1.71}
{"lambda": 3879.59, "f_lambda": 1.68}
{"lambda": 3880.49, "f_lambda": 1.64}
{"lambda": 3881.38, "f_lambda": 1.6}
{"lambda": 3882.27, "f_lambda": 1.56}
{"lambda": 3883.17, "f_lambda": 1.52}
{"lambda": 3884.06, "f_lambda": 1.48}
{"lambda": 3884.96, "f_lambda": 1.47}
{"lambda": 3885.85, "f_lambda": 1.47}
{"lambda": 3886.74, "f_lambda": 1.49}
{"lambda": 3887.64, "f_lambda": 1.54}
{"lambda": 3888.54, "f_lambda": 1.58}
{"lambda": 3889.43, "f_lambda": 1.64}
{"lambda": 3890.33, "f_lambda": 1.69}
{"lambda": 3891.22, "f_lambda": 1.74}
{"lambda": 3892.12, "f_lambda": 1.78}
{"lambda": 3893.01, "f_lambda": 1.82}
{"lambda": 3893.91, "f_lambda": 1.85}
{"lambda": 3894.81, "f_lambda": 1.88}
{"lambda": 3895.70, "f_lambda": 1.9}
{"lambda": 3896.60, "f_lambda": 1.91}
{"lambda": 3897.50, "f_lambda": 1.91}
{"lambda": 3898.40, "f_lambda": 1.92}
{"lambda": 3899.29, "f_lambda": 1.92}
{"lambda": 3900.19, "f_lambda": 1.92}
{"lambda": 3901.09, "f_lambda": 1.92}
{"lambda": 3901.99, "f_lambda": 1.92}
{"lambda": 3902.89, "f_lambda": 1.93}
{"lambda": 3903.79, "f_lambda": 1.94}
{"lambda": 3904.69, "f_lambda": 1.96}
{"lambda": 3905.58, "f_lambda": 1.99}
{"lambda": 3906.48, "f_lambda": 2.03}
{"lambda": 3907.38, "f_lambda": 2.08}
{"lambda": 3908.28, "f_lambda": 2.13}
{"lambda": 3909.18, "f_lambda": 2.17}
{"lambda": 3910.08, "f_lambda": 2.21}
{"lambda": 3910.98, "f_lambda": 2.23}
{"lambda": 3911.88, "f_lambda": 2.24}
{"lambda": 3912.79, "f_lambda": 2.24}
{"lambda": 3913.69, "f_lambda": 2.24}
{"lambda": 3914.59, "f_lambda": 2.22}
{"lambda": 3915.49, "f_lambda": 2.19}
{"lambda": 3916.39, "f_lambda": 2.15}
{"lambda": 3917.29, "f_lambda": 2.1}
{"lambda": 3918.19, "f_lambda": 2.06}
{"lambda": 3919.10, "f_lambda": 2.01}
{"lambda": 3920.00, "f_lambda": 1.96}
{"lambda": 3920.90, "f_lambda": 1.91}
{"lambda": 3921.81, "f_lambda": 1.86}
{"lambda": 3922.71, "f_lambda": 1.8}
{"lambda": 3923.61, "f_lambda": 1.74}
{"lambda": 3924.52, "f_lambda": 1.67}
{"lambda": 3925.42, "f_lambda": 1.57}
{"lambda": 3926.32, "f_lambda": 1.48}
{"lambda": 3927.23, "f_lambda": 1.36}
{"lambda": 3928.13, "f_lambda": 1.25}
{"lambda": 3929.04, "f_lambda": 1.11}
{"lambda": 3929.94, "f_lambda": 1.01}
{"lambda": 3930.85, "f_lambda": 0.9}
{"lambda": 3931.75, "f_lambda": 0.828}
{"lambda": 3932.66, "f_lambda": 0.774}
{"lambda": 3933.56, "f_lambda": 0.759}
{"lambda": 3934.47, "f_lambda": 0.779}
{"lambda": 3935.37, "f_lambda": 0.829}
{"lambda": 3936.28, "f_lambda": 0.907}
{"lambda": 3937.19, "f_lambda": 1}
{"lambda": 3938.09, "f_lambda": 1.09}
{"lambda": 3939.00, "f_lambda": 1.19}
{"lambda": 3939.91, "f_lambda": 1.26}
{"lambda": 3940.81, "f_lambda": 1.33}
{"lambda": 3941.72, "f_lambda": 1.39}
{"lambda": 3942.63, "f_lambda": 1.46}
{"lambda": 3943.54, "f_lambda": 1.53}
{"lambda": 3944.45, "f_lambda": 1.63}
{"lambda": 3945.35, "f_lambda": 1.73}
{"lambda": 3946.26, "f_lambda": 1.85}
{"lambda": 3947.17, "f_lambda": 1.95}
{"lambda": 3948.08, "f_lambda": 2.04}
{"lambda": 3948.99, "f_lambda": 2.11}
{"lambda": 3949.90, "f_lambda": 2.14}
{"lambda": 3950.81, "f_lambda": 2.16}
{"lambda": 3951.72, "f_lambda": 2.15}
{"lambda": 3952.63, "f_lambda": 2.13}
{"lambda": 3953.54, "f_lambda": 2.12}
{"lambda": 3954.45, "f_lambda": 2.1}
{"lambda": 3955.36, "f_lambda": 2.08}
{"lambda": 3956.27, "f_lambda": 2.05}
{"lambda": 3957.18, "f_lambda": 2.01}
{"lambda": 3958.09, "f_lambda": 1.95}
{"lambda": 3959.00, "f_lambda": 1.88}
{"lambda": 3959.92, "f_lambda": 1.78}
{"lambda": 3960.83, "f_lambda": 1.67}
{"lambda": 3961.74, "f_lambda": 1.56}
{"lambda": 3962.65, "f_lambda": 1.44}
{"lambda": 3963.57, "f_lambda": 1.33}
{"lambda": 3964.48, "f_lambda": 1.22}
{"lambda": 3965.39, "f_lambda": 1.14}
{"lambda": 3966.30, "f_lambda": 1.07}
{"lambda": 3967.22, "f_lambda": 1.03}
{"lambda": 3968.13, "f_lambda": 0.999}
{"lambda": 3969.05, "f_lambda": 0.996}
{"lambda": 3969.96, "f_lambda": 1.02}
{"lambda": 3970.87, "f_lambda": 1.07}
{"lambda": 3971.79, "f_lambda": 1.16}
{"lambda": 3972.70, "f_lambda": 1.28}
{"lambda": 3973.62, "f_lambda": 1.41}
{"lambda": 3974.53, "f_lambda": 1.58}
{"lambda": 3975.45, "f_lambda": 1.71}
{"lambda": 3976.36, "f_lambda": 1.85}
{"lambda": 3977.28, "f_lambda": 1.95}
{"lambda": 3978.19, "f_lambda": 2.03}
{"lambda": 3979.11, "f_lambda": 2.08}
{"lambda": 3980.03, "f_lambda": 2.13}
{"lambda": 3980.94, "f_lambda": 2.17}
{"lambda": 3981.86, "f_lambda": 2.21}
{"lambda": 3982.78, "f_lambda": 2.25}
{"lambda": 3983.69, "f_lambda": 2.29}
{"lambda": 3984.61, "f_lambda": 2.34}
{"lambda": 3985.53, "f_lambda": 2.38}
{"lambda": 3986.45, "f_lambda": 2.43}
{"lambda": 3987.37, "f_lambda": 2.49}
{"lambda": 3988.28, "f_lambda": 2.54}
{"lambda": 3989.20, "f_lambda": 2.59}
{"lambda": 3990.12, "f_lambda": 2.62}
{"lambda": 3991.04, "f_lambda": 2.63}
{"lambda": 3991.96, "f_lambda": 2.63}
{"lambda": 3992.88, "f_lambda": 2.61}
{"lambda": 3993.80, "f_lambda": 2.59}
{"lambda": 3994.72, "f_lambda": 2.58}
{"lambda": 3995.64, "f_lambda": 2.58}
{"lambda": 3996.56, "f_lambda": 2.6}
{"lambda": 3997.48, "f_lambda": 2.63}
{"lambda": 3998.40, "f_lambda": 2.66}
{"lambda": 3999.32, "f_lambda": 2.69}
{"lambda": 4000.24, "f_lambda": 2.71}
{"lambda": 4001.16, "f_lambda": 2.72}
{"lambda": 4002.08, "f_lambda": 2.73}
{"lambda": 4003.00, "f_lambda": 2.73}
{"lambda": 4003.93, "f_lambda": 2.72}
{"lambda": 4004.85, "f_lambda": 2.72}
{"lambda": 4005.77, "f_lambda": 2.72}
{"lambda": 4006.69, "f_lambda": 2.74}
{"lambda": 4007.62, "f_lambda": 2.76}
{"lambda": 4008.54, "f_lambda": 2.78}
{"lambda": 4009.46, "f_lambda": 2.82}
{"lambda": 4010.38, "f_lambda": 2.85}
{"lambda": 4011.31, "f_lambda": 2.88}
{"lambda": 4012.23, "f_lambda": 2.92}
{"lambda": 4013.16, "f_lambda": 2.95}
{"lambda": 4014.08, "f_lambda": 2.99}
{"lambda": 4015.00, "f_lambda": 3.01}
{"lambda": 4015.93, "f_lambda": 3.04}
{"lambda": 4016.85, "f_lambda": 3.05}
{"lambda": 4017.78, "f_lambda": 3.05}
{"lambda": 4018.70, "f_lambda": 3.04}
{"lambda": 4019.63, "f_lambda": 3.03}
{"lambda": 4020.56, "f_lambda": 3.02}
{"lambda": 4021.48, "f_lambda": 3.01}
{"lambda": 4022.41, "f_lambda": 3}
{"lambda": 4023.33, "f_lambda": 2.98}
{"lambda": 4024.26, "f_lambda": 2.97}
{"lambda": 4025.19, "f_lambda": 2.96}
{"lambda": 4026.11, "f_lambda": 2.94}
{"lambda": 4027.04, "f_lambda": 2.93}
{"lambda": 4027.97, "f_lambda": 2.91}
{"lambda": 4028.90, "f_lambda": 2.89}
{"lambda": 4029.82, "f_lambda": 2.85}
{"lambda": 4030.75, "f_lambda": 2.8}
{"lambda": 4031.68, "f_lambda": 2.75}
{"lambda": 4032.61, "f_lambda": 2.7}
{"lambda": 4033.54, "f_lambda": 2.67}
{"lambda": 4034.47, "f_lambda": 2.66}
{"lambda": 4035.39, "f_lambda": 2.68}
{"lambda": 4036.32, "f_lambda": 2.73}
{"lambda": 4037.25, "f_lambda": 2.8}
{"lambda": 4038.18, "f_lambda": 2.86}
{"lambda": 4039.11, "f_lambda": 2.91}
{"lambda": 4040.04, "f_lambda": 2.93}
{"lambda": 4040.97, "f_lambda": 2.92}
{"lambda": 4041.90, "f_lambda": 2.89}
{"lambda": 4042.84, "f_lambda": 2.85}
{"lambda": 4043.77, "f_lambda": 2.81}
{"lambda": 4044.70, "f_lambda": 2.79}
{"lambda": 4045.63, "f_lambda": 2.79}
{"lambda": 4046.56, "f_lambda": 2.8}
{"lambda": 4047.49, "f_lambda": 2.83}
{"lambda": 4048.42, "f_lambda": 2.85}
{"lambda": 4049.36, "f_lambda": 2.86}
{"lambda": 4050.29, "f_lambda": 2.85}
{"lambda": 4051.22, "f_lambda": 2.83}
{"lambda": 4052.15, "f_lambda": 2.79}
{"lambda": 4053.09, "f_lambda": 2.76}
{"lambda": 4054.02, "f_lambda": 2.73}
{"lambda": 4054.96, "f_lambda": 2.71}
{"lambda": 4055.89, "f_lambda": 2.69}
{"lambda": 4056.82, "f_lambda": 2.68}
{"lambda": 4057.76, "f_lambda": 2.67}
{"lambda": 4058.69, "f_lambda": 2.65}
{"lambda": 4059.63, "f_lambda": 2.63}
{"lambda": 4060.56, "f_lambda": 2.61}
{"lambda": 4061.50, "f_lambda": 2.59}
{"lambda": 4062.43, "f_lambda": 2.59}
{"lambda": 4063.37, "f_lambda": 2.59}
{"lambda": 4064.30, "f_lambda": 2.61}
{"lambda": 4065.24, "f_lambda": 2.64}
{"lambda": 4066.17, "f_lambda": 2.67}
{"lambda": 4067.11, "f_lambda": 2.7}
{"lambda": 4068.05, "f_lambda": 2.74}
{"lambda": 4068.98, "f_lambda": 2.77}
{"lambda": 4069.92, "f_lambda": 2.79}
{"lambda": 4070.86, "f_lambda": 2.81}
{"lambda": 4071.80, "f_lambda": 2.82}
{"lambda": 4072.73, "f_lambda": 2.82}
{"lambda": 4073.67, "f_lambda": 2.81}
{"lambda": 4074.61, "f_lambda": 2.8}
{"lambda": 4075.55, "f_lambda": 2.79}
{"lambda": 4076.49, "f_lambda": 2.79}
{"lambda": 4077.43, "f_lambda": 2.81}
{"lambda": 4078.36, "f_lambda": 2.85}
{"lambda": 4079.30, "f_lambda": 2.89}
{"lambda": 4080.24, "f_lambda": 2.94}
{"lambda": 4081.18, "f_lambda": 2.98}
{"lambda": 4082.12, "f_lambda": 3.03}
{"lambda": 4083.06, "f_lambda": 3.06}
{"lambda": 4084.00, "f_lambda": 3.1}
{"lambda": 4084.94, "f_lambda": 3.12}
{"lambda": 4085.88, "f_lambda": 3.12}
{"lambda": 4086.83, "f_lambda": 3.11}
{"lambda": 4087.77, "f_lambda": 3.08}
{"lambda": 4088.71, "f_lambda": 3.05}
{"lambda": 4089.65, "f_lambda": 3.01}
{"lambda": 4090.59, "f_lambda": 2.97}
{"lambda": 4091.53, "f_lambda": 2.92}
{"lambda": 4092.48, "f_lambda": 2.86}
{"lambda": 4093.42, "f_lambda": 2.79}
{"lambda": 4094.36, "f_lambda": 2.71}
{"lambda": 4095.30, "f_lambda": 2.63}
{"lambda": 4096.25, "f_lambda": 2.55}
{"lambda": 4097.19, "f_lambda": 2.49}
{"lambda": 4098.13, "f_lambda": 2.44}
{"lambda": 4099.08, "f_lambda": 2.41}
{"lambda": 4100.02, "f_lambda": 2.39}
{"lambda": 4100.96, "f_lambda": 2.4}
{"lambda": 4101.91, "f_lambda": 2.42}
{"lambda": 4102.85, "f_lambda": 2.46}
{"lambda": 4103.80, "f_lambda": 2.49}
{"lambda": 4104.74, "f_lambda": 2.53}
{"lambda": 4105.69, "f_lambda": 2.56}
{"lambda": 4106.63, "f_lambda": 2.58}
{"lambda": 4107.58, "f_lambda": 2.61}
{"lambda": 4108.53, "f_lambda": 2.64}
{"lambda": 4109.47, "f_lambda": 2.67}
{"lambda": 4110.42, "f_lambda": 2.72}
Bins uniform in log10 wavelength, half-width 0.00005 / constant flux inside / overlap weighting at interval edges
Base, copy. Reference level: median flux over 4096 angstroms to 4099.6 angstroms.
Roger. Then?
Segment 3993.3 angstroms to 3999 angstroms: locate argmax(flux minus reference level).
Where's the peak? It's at 3998.40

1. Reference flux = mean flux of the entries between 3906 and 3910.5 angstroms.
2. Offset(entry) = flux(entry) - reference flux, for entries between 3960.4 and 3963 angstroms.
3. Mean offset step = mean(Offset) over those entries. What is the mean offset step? -0.6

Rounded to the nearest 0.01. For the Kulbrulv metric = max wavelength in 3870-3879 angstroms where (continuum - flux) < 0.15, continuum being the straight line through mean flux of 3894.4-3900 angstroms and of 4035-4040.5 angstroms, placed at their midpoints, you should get 3878.70 angstroms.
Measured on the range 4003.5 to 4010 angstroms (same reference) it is 4009.46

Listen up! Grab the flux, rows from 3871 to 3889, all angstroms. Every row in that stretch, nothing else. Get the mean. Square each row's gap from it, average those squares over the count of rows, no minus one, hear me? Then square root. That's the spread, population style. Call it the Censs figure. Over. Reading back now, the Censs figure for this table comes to 0.14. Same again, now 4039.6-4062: 0.10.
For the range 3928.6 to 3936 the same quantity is 0.12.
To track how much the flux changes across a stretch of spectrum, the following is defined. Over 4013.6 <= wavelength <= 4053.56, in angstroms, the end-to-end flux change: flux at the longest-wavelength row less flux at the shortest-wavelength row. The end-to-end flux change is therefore -0.2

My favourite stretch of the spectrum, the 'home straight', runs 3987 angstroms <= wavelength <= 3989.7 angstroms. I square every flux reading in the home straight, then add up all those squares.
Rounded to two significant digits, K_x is 19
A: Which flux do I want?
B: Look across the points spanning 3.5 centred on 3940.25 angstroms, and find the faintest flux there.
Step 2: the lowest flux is 1.19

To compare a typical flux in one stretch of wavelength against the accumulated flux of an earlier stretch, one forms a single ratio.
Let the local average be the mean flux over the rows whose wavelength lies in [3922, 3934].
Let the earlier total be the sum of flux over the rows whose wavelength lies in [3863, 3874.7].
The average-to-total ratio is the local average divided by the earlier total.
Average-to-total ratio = 0.05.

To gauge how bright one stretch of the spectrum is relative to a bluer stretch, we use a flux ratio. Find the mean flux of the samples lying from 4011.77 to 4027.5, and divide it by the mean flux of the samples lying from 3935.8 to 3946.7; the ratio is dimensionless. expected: 2.2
